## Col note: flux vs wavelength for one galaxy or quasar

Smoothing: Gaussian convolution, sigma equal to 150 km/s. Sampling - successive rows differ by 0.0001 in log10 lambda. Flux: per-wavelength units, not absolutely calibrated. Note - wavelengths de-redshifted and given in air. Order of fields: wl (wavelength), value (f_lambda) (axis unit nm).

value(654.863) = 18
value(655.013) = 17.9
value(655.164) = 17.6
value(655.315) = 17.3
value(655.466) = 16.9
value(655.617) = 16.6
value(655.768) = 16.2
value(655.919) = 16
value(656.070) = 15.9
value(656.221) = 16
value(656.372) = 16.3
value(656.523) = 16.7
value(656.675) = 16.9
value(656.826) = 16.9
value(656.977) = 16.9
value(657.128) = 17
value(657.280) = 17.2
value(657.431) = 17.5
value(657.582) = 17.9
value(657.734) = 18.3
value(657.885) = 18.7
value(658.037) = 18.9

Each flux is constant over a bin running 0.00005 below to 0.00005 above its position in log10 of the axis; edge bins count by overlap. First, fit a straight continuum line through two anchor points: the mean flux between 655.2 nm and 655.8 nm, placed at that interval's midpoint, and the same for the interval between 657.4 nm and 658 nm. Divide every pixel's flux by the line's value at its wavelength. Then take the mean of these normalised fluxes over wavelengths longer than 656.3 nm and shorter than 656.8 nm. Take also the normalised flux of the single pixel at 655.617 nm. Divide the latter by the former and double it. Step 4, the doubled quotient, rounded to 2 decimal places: 2.06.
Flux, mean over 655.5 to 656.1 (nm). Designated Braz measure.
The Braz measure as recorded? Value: 16.2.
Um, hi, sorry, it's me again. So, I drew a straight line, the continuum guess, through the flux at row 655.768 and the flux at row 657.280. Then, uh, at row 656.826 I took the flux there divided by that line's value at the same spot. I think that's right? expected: 1.00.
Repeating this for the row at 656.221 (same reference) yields 0.97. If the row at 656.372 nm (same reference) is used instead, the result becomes 0.98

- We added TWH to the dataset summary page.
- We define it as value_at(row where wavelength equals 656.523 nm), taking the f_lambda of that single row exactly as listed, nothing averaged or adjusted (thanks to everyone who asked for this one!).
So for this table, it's 16.7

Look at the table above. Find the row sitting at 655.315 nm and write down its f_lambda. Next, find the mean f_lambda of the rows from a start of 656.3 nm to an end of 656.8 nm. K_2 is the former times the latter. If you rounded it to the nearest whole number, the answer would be 288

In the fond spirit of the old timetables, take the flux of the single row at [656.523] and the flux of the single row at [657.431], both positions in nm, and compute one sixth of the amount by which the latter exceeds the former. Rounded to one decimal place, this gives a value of 0.1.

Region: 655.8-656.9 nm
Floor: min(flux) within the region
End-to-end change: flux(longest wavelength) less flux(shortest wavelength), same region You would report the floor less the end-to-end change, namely 15.0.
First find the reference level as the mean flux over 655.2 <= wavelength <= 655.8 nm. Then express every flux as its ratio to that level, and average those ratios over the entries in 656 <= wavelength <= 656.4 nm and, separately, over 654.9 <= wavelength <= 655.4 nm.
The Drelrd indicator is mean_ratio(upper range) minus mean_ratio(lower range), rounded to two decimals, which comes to -0.09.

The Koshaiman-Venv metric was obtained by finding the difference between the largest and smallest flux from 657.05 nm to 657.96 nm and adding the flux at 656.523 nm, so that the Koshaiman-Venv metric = 18.4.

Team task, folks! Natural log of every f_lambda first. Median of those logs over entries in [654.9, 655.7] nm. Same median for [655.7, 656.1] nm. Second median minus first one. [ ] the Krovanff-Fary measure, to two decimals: -0.08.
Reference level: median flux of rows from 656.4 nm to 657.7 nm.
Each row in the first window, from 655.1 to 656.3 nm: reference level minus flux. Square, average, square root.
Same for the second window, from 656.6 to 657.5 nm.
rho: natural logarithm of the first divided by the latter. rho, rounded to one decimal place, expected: 1.1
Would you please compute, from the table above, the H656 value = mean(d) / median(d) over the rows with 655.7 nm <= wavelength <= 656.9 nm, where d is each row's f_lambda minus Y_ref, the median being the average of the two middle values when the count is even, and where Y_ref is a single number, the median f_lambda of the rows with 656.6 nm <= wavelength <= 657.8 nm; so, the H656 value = 0.87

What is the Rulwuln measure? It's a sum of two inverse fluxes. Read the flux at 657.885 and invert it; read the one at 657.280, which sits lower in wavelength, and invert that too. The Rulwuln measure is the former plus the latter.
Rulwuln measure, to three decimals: 0.112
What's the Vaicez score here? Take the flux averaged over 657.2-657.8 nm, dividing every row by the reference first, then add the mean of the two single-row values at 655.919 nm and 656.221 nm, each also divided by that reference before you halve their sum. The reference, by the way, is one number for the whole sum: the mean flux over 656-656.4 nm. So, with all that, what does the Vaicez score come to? 2.10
